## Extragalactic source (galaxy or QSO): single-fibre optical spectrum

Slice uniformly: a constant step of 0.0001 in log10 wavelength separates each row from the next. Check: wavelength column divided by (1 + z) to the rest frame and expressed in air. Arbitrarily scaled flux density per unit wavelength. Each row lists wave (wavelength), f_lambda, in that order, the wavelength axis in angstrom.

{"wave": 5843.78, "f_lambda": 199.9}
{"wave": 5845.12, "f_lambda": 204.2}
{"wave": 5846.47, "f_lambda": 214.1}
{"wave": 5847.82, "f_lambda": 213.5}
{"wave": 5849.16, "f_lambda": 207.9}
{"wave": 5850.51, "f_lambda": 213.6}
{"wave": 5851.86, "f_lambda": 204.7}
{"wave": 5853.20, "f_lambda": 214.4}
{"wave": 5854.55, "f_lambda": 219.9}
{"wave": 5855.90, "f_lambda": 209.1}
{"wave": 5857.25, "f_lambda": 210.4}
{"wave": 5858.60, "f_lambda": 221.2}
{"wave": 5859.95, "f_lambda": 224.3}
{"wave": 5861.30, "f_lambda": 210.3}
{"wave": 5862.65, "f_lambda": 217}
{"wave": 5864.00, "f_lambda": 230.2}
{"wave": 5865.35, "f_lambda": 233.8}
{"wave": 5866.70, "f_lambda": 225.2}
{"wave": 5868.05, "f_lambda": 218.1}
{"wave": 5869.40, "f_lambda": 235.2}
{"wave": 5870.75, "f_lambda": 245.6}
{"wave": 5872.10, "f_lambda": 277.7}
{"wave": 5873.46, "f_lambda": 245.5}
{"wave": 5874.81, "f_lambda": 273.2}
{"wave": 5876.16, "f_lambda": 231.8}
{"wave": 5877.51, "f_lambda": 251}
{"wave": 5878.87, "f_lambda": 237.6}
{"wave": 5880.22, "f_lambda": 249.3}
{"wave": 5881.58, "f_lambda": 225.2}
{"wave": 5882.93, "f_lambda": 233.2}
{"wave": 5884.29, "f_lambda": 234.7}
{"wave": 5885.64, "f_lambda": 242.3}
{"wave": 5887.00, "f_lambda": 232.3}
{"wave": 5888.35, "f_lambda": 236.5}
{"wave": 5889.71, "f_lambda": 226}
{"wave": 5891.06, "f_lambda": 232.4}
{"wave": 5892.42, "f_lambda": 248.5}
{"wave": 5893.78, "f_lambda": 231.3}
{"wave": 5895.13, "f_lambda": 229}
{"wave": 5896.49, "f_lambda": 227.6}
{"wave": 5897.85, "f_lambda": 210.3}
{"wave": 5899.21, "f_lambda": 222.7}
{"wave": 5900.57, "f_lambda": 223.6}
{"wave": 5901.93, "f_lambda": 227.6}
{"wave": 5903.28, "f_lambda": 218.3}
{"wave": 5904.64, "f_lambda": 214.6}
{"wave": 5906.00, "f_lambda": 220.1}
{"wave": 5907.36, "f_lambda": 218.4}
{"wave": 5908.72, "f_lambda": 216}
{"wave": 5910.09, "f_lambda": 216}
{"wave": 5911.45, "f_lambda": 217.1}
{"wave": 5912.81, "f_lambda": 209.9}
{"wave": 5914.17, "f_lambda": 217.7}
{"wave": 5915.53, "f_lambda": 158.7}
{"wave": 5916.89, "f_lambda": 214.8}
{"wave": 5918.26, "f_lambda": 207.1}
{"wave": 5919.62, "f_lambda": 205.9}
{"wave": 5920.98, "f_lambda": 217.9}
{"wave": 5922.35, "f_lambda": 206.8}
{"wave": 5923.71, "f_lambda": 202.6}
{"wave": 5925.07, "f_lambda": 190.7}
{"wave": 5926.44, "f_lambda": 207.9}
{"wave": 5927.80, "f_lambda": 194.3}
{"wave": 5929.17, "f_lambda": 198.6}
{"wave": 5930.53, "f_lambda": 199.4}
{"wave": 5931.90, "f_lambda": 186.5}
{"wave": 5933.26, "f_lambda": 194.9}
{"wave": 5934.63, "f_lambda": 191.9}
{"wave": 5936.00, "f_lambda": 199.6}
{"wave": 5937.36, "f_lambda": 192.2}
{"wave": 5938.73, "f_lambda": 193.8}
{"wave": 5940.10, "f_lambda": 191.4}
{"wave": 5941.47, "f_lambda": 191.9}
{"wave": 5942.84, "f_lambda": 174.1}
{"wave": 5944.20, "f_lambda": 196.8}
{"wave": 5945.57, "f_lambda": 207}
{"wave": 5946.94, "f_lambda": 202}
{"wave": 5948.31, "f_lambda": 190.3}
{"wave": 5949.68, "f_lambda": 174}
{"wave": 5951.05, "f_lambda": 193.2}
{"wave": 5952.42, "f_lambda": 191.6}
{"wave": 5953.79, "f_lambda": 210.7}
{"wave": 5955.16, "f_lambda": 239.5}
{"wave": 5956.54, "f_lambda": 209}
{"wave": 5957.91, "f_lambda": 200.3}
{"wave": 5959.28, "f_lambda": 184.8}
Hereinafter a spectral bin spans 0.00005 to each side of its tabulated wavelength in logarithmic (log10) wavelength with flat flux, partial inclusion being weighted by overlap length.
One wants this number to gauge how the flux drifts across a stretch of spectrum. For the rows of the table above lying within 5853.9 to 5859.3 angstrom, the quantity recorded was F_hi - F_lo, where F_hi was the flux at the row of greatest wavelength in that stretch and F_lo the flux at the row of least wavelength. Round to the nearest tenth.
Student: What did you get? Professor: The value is 1.3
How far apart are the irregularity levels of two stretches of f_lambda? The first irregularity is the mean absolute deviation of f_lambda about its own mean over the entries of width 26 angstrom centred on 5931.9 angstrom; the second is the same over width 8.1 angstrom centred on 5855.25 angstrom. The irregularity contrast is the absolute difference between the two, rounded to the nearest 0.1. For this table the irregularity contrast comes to 1.7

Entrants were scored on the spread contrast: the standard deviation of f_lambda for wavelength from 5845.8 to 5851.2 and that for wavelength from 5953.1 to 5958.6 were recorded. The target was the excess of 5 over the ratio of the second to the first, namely -1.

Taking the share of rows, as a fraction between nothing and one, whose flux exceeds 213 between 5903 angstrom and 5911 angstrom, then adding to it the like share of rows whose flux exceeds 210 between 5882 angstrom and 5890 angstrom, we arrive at 2.0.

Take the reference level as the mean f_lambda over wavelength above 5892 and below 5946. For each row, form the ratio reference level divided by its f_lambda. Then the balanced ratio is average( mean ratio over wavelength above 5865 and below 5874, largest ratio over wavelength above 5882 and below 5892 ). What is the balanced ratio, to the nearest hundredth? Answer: 0.89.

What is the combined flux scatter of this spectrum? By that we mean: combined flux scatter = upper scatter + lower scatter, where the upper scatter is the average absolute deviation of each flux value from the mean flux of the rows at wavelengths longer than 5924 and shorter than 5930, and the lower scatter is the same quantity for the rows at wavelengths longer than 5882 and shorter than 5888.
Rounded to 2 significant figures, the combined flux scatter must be 8.7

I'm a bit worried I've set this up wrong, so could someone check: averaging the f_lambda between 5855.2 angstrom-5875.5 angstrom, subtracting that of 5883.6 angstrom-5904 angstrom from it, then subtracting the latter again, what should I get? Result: -227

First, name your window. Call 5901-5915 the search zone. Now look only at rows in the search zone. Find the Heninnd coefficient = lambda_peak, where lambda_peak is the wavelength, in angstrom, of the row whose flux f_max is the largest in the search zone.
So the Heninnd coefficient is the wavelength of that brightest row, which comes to 5901.93 angstrom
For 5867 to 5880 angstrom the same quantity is 5872.10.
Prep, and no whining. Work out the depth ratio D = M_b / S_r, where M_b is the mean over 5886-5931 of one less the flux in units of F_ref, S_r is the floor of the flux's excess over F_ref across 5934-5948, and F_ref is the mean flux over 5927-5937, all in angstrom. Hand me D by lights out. 0.0049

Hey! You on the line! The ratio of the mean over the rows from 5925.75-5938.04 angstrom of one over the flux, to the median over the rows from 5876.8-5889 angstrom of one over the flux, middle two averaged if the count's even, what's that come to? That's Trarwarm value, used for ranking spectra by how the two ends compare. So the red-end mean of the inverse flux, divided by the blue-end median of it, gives 1.21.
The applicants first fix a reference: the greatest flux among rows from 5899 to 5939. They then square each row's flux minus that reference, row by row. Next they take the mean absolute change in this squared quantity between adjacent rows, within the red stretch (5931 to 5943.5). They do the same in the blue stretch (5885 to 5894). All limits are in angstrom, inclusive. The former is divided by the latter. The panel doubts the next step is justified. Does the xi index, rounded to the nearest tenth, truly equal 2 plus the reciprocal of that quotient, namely 2.4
